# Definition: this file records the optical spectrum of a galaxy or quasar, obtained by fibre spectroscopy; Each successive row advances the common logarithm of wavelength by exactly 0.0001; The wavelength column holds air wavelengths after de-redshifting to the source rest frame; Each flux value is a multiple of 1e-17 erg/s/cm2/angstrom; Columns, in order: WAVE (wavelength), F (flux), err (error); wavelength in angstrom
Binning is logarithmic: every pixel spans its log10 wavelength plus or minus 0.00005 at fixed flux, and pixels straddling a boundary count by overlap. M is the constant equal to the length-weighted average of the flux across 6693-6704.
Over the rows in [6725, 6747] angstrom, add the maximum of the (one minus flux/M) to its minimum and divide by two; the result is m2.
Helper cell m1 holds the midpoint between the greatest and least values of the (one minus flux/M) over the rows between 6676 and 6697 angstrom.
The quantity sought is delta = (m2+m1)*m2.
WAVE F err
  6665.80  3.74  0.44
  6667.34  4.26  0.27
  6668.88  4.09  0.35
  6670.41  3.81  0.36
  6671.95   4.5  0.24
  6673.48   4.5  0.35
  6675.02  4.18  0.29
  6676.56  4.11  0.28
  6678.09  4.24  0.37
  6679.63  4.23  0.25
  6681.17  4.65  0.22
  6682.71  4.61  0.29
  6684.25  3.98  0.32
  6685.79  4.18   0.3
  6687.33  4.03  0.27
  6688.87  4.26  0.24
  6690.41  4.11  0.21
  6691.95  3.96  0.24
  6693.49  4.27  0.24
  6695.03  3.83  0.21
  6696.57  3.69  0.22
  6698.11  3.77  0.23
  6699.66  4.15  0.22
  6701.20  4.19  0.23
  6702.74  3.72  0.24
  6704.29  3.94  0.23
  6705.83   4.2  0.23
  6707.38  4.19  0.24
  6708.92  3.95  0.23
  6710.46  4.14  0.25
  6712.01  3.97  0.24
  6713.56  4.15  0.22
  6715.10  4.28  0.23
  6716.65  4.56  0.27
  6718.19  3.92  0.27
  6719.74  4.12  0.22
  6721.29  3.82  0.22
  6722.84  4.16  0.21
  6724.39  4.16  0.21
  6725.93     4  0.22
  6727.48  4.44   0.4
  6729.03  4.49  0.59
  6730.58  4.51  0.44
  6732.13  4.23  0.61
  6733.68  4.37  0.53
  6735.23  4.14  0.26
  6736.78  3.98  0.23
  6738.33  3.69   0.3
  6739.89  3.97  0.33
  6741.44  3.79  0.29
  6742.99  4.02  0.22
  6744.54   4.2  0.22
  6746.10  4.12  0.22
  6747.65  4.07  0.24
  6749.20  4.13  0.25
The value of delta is 0.0042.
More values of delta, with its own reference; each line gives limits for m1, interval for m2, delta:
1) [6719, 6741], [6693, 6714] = 0.0006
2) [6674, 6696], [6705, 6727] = 0.0091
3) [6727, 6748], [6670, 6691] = 0.0087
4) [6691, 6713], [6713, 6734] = 0.0049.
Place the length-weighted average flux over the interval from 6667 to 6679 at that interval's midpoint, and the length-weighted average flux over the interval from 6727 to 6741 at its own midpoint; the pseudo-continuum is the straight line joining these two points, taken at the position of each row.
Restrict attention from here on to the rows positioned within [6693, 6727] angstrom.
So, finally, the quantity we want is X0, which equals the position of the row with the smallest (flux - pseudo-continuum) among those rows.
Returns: 6696.57 angstrom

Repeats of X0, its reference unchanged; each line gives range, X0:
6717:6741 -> 6738.33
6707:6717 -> 6708.92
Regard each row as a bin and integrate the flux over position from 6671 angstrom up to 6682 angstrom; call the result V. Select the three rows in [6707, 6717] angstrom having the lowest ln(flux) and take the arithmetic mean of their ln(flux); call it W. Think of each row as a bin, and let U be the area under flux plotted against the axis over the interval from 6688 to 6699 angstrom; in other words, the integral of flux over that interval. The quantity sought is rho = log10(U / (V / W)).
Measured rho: 0.11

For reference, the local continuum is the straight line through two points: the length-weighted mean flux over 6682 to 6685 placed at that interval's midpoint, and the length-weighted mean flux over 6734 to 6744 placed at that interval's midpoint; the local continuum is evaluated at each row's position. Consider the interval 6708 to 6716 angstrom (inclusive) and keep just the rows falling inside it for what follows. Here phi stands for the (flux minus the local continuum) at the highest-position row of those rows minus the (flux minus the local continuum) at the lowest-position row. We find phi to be 0.4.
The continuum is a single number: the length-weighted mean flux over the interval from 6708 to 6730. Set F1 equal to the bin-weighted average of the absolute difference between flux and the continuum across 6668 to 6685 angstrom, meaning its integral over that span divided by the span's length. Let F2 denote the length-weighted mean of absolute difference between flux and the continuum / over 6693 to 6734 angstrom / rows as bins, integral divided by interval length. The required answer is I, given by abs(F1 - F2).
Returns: 0.03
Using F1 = 0.221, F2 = 0.19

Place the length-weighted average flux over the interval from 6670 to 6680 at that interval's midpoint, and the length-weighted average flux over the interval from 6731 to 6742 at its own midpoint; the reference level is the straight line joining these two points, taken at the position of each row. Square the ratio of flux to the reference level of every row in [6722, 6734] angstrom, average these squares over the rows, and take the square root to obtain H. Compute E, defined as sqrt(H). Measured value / 1.03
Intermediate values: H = 1.06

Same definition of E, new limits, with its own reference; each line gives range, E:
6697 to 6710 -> 0.98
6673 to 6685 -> 1.01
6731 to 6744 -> 1.00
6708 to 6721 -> 1.00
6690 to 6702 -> 0.98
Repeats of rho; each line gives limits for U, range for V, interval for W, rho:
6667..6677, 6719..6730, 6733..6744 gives 0.09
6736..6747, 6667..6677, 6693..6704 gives 0.14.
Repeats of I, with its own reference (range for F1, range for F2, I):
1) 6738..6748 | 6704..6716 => 0.08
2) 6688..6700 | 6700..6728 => 0.06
